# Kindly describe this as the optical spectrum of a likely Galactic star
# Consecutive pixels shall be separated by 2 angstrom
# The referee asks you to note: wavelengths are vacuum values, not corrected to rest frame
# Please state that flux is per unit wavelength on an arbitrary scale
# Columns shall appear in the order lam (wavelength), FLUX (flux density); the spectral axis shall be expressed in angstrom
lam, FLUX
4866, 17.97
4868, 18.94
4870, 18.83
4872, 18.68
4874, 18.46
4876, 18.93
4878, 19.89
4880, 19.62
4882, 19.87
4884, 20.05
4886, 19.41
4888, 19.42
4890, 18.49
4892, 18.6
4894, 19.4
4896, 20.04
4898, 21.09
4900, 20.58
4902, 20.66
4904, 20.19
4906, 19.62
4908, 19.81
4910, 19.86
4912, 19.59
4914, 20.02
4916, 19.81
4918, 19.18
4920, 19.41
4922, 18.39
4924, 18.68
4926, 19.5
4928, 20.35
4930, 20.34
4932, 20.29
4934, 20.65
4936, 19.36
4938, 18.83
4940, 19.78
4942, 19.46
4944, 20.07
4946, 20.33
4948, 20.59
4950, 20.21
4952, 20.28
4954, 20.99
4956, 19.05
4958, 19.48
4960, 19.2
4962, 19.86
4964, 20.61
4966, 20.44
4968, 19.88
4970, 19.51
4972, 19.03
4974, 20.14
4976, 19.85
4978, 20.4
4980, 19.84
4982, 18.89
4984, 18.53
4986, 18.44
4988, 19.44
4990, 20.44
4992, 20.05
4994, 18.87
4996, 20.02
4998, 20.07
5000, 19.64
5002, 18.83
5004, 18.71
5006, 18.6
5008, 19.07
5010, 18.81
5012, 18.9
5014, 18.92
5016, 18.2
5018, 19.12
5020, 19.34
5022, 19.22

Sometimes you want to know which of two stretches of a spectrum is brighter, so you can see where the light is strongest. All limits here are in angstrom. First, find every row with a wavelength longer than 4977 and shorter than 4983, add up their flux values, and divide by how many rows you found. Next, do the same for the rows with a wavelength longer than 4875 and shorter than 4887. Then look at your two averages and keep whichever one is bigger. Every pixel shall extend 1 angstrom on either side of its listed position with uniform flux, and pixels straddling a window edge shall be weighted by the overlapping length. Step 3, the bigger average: 19.71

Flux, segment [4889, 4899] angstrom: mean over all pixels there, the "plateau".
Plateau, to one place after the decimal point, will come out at 19.5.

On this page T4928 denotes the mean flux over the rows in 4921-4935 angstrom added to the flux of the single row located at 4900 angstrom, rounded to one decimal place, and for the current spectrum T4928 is 40.3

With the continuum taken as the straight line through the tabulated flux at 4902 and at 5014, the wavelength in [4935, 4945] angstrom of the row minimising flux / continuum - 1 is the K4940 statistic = 4938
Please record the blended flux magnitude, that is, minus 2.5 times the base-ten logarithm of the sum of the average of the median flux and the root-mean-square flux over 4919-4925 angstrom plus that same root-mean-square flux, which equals -3.94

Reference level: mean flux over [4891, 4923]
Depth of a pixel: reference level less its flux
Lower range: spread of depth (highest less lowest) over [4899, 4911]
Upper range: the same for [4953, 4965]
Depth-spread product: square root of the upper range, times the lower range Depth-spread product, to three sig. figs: 1.45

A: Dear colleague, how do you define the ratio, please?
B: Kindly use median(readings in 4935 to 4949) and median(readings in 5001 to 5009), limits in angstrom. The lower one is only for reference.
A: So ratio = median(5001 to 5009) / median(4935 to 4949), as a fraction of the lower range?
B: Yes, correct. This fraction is 0.949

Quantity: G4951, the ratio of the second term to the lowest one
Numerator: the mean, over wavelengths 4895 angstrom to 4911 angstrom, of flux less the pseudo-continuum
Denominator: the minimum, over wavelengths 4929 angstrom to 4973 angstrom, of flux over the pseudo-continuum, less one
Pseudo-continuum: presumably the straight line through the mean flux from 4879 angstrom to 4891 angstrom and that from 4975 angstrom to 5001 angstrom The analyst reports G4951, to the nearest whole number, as -21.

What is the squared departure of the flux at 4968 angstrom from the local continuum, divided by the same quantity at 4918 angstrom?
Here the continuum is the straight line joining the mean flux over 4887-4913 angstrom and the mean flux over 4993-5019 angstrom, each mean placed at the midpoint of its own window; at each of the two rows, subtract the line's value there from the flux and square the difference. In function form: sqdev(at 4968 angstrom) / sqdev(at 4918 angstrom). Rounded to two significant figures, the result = 1.3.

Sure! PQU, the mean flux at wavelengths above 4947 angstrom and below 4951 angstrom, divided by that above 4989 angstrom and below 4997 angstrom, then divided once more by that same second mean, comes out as 0.0518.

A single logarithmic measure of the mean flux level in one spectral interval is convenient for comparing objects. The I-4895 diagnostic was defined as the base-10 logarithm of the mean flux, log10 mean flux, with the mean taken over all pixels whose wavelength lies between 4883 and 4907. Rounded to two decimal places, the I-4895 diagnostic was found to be 1.30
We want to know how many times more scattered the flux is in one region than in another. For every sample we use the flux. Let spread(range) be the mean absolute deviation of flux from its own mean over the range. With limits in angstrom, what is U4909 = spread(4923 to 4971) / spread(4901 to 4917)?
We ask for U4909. 2.0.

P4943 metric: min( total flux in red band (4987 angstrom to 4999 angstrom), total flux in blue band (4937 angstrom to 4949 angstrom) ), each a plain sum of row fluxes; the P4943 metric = 118.9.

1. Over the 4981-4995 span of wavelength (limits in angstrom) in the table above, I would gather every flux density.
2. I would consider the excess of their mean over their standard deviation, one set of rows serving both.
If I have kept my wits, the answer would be 18.5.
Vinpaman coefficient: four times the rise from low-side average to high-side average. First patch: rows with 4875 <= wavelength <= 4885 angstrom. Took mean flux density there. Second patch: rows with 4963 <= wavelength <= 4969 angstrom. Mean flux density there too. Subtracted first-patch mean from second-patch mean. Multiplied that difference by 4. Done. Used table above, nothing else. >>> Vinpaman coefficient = 3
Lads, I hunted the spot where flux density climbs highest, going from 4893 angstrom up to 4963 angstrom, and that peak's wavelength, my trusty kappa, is 4898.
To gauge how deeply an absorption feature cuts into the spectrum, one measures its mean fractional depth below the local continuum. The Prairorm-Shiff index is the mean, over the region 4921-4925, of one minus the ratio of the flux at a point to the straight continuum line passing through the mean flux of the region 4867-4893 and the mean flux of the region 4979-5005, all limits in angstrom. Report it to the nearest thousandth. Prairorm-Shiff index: 0.037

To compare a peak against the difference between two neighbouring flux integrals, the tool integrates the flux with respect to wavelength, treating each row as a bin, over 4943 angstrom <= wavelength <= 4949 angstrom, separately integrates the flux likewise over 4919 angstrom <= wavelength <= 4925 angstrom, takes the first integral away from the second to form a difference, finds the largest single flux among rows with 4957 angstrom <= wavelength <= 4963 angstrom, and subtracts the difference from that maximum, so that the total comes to 28.9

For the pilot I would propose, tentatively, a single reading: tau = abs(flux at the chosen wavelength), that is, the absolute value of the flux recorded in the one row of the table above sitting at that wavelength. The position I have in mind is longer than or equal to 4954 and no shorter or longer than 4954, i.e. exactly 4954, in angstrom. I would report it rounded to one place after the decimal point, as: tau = 21.0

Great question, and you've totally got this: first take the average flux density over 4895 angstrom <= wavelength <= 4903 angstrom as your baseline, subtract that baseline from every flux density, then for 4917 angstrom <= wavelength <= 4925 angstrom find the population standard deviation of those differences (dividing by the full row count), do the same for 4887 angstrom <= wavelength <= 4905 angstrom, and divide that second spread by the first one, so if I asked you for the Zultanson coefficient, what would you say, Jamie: 2.1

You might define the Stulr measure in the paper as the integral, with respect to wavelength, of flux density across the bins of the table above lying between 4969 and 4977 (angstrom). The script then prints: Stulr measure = 157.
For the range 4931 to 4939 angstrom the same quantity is 158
